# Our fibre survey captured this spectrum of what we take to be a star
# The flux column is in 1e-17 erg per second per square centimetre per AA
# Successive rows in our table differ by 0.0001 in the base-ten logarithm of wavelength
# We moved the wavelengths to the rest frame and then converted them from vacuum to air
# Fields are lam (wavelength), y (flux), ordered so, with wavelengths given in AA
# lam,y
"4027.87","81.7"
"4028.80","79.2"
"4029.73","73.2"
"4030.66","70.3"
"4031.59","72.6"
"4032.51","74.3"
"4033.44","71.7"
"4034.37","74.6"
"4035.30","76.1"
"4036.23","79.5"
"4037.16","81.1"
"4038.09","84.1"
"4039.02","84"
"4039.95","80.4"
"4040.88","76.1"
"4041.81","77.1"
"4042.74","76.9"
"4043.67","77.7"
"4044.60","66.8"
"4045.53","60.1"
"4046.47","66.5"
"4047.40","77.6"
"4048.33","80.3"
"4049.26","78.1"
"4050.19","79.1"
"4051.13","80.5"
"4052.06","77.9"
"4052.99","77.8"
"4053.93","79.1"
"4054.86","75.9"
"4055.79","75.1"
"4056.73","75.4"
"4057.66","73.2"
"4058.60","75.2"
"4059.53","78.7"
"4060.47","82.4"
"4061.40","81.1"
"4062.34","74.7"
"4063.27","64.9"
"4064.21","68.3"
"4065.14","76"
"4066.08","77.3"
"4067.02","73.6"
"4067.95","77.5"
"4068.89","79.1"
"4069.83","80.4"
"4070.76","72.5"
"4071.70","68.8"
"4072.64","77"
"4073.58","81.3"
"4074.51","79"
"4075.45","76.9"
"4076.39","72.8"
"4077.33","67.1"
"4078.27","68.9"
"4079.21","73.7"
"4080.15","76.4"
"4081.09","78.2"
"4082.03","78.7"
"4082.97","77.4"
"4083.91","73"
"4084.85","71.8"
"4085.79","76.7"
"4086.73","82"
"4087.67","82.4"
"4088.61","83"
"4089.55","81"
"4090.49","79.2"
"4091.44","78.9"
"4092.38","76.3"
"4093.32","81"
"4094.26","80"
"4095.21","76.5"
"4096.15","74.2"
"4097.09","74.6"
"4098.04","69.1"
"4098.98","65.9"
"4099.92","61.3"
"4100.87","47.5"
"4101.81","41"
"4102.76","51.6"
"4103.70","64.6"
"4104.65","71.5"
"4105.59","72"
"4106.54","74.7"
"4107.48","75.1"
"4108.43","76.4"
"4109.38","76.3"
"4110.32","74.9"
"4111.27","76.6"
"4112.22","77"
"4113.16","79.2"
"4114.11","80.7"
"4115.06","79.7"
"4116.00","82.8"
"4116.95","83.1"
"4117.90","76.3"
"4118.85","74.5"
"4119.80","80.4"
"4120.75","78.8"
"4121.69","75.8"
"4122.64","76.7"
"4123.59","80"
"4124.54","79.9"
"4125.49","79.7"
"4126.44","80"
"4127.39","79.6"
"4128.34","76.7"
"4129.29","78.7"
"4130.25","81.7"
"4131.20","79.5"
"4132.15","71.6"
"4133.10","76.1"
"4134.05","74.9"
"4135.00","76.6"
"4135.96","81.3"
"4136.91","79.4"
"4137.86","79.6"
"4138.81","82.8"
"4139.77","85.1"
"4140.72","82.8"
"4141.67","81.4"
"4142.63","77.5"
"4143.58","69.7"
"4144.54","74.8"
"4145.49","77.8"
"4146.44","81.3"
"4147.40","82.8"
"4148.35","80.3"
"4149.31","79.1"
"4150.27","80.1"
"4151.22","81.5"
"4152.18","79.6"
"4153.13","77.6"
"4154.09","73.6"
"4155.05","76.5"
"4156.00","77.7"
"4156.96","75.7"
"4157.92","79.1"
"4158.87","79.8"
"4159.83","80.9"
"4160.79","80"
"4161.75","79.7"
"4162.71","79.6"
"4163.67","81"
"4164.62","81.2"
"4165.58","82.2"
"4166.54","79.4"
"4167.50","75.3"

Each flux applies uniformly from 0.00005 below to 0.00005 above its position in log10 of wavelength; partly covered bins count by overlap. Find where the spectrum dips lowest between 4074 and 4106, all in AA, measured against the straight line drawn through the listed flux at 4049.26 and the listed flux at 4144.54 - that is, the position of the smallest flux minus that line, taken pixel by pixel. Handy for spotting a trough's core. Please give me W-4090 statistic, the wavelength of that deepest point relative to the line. 4101.81 AA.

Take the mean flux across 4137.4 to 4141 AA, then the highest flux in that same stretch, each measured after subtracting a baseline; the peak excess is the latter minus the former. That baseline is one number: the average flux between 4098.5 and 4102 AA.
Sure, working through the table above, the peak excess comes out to 2.5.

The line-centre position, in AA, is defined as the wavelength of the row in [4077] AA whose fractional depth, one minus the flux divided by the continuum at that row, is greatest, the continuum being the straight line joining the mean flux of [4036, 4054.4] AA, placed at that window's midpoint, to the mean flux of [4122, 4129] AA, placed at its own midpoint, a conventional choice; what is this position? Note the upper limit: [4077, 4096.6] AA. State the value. 4077.33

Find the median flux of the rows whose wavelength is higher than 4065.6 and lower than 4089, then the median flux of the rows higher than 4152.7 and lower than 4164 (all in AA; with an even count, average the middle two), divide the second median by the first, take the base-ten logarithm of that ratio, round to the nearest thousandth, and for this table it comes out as 0.013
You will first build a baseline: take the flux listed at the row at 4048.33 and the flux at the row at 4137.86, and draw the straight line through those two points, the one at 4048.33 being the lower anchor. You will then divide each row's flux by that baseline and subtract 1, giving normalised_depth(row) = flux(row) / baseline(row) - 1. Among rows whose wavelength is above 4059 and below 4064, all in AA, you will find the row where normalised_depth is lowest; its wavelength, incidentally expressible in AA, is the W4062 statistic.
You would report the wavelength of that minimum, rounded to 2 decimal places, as 4063.27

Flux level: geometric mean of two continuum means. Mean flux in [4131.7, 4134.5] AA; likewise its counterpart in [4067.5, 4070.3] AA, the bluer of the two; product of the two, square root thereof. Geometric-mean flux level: 76.6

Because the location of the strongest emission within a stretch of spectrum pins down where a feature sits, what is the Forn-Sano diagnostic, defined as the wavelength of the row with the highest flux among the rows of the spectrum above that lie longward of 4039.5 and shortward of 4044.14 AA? 4039.95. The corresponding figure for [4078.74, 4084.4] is 4082.03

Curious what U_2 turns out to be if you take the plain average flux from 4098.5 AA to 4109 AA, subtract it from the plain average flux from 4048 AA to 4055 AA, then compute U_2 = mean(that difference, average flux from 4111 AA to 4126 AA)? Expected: 46.8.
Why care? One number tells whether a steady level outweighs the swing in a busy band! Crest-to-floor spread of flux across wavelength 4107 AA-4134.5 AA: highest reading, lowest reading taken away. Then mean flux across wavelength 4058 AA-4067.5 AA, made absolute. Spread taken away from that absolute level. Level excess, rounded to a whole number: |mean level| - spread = 64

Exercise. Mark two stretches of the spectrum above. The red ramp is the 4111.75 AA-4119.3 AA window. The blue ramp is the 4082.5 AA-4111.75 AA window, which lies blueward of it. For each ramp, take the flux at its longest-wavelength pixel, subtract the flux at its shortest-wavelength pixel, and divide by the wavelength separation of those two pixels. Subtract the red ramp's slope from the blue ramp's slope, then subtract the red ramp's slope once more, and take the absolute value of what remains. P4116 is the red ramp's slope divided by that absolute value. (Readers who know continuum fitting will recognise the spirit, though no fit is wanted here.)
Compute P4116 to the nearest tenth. -0.5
